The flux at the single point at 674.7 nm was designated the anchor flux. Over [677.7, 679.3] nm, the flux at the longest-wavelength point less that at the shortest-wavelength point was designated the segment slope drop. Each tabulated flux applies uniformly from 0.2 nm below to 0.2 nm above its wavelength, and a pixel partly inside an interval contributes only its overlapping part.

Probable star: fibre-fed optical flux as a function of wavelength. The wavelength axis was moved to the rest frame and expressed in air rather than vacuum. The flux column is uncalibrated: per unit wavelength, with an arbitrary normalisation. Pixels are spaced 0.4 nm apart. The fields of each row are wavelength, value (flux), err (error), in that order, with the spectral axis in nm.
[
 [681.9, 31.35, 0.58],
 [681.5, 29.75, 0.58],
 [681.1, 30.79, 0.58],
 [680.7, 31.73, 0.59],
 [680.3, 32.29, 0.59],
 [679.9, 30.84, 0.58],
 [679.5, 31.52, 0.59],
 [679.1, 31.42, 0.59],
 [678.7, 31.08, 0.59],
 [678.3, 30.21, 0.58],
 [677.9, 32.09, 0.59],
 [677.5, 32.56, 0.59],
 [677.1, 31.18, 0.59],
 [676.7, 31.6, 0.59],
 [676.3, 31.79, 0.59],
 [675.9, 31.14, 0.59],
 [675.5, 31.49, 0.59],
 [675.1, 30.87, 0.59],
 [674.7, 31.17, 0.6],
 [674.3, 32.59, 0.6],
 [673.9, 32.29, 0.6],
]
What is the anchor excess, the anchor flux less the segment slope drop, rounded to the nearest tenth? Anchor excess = 31.8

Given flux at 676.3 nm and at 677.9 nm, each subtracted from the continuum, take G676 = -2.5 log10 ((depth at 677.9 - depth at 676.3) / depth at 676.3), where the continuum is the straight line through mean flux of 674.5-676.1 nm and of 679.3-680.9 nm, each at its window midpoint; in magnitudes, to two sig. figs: 1.3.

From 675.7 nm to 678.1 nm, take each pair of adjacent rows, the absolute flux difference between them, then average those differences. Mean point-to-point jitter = 0.62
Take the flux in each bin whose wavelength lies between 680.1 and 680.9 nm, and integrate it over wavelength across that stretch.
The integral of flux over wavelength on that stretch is 25.6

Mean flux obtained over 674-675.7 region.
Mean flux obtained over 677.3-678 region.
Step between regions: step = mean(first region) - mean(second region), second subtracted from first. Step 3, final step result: -0.8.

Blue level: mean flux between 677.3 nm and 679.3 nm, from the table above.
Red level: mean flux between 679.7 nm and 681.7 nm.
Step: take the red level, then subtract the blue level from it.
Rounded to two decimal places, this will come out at -0.39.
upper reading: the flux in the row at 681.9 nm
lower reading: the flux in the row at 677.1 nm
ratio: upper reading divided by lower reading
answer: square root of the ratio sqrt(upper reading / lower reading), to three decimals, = 1.003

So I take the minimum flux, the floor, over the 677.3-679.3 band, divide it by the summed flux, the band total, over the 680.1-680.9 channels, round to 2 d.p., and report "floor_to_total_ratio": 0.47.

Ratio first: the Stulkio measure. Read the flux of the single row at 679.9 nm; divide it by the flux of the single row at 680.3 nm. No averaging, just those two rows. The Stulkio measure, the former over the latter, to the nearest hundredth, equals 0.96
